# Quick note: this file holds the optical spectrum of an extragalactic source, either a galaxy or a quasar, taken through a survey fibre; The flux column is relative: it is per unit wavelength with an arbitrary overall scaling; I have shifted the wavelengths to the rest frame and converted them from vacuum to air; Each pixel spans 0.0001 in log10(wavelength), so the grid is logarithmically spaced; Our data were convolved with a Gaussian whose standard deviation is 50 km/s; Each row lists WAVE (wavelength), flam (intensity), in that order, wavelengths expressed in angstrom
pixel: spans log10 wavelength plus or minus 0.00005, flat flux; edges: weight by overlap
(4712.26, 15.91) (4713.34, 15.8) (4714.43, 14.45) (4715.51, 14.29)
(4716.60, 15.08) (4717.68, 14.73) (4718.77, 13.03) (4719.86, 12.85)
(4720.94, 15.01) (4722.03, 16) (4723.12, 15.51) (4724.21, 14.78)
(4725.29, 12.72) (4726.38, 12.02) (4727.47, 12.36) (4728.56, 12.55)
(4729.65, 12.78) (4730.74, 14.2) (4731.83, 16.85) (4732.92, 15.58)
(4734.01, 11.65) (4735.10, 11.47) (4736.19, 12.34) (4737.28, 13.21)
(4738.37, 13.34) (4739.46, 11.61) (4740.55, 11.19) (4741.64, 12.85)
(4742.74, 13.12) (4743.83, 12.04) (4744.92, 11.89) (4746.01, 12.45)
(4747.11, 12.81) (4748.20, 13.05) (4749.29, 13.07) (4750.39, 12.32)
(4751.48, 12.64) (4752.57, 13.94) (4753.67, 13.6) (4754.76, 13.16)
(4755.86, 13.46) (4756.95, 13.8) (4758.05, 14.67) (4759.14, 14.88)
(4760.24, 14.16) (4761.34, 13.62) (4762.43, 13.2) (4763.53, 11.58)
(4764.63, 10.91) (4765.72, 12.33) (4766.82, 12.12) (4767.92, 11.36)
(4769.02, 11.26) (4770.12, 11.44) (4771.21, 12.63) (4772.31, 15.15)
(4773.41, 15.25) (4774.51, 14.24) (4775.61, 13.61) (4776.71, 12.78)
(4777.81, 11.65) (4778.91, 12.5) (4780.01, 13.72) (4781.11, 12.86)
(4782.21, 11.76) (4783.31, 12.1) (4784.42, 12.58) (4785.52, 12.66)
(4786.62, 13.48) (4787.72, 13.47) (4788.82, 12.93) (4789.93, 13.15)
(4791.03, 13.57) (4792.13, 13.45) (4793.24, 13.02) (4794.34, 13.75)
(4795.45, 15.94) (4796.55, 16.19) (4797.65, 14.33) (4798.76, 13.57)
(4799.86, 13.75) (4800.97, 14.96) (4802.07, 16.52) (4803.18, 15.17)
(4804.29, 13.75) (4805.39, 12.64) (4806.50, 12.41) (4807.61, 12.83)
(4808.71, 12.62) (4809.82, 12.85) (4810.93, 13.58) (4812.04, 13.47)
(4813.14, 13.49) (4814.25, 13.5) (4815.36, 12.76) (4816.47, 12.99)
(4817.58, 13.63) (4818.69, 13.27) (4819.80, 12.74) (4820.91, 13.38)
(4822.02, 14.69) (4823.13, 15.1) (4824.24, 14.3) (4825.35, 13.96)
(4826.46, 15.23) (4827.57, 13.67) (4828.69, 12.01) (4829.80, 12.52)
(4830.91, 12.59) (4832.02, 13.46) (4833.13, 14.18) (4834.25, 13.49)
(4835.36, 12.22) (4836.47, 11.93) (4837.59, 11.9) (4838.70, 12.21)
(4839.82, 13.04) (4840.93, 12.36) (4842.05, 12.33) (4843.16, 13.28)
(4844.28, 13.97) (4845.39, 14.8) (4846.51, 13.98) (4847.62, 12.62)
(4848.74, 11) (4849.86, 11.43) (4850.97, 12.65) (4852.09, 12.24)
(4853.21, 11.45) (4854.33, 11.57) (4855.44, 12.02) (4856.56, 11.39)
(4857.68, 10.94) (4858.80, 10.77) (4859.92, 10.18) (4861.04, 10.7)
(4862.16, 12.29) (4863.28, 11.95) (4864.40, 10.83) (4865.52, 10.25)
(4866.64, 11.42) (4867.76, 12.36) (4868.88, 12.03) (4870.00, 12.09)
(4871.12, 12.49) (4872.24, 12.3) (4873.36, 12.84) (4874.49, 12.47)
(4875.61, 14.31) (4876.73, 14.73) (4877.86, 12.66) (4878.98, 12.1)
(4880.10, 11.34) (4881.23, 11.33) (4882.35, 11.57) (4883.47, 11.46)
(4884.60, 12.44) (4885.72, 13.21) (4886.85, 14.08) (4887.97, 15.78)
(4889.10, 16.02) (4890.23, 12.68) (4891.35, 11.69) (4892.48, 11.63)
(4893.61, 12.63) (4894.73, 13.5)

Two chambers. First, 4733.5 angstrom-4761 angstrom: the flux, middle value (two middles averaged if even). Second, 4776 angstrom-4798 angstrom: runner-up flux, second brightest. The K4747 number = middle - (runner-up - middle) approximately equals 10.2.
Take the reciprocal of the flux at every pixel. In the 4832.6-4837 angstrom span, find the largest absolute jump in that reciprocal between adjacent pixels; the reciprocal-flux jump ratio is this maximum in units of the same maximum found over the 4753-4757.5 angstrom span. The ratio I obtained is 3.1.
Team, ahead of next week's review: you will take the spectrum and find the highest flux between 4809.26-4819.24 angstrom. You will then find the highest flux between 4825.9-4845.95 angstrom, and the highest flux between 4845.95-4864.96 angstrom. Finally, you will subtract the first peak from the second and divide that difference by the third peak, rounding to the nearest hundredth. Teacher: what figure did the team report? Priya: 0.11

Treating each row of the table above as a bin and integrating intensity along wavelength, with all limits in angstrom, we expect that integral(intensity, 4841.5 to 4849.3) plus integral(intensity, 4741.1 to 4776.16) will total 559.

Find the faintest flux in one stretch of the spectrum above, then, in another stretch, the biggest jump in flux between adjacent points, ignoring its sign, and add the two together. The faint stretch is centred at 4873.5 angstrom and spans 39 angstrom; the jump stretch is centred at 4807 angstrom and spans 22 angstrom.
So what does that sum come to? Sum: 12.0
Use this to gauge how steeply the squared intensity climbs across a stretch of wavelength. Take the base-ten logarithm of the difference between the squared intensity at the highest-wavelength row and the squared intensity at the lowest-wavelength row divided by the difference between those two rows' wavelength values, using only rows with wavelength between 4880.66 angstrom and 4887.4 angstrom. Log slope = 1.1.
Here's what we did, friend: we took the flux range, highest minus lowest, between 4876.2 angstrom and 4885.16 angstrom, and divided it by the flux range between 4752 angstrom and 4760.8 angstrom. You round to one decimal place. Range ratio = 2.0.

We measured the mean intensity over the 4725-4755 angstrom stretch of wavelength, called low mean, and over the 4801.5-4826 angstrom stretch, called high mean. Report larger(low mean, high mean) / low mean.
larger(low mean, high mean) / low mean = 1.06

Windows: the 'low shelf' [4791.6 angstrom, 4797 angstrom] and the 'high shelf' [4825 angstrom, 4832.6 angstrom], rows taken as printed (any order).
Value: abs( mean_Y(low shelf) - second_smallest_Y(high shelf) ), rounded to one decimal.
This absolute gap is 1.9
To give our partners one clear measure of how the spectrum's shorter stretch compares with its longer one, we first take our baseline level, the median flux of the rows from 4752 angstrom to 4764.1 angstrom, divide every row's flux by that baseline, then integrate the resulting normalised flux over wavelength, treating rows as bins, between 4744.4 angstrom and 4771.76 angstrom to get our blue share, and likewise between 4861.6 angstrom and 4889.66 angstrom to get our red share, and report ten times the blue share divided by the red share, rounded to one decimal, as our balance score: 9.9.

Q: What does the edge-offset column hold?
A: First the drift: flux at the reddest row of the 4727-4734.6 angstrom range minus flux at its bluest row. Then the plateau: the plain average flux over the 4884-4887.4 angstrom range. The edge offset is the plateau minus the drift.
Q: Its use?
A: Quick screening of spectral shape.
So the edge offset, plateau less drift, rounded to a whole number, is 14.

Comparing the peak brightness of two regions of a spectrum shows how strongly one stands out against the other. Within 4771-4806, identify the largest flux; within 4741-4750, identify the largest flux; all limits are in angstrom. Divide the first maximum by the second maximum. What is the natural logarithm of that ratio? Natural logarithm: 0.23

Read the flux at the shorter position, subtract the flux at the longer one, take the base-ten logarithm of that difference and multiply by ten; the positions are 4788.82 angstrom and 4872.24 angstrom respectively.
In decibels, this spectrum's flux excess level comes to -2.0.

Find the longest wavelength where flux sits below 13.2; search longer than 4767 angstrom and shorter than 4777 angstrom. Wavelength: 4776.71 angstrom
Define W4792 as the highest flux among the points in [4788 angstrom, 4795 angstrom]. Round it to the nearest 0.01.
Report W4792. 13.75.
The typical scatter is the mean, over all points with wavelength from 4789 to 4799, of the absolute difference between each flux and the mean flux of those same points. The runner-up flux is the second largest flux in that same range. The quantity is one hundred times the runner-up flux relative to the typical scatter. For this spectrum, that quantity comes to 1734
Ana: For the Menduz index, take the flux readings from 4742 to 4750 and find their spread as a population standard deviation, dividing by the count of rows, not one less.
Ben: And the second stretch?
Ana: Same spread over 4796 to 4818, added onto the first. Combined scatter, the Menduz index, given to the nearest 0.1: 1.6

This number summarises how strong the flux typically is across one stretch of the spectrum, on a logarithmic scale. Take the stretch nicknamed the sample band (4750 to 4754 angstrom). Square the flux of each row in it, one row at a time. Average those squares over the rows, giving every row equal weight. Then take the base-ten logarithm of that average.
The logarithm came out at 2.24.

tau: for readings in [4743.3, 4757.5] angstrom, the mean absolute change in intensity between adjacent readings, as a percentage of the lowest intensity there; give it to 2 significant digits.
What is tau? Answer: 3.6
